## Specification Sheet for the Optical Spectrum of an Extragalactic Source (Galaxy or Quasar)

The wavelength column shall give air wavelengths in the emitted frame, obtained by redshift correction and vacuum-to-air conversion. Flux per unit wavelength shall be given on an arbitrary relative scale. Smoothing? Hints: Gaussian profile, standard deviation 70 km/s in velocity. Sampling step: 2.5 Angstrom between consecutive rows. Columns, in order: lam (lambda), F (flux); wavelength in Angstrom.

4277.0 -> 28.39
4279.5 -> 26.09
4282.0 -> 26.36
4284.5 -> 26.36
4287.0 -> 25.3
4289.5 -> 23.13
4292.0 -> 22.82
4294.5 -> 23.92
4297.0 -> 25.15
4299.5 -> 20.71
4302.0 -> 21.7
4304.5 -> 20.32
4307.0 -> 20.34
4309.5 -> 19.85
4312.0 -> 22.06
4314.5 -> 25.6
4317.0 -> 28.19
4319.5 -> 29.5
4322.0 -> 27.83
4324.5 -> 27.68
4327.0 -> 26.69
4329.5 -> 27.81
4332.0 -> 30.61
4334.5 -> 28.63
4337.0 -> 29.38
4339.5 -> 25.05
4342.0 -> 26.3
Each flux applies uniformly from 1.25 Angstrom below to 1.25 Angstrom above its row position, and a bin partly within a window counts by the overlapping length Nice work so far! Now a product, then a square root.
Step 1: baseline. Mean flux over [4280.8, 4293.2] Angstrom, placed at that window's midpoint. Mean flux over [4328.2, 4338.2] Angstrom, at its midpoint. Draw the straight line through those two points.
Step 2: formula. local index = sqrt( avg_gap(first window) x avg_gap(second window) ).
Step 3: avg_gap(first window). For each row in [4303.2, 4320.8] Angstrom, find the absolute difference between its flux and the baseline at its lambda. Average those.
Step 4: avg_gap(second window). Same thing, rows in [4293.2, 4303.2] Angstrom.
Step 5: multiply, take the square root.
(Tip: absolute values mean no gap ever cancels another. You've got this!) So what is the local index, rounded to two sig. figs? 3.5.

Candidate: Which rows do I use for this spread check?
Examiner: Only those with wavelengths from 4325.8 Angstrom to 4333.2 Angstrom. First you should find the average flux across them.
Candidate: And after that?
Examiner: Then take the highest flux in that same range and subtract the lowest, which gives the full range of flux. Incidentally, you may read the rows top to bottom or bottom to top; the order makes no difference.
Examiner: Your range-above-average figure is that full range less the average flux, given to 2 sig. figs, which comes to -24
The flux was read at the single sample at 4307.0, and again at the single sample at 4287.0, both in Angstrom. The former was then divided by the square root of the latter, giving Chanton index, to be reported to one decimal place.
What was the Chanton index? 4.0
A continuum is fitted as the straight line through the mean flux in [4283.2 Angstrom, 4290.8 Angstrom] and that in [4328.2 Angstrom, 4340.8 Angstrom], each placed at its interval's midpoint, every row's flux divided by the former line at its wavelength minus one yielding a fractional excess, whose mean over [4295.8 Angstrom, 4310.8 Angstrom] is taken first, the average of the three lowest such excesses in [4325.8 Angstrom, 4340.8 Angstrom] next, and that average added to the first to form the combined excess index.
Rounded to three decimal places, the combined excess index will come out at -0.237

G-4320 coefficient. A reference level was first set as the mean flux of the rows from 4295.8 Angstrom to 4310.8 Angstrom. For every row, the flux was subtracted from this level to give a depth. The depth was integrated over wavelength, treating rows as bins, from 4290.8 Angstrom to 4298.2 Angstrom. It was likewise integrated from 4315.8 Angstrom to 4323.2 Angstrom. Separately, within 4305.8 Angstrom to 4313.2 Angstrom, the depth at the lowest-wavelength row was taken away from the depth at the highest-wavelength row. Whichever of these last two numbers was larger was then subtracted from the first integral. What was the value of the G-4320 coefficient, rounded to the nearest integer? -18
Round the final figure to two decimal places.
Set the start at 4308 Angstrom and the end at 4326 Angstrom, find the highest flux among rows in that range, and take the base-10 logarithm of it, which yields 1.47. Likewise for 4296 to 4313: 1.40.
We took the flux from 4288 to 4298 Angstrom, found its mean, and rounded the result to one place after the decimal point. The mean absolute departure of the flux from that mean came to 0.8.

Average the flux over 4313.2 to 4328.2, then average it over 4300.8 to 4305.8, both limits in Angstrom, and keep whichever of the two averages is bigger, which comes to 27.6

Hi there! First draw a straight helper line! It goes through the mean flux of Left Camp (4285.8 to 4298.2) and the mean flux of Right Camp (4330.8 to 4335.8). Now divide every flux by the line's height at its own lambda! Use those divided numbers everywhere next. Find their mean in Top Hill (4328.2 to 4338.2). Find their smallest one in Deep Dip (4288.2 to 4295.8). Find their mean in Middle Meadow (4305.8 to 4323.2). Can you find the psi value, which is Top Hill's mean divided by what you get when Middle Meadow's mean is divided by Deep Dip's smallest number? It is 1.02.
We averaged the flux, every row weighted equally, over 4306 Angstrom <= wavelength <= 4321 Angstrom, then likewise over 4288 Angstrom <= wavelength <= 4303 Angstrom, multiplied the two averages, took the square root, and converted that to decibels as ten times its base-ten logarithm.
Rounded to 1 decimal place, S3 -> 13.7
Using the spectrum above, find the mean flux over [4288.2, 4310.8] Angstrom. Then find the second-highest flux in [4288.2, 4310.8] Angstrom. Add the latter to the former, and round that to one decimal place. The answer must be 45.9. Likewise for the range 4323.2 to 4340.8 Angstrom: 57.4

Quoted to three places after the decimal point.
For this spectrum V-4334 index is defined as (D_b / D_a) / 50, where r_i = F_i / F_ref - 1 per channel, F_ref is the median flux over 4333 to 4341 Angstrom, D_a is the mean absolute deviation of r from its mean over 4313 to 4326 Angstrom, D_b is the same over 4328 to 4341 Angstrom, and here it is 0.033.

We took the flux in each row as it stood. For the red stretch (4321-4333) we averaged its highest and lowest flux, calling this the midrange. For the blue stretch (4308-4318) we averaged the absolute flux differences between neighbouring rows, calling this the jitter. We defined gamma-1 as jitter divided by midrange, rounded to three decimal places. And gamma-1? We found 0.097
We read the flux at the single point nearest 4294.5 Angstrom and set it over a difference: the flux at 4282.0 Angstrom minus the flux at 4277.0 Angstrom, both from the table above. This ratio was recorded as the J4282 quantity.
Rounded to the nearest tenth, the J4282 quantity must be -11.8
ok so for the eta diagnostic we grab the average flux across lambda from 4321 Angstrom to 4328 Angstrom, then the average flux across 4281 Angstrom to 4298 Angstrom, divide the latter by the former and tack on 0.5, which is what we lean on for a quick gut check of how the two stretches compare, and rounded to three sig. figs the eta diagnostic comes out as 1.40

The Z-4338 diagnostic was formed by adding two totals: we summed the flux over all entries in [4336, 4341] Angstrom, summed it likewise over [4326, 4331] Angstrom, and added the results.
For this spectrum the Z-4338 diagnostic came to 109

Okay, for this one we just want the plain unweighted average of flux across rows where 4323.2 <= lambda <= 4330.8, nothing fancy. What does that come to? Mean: 27.4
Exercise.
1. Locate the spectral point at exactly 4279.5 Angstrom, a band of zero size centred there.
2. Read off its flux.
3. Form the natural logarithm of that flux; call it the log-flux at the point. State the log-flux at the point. 3.26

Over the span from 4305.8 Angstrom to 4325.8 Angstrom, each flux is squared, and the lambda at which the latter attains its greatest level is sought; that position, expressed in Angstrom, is 4319.5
